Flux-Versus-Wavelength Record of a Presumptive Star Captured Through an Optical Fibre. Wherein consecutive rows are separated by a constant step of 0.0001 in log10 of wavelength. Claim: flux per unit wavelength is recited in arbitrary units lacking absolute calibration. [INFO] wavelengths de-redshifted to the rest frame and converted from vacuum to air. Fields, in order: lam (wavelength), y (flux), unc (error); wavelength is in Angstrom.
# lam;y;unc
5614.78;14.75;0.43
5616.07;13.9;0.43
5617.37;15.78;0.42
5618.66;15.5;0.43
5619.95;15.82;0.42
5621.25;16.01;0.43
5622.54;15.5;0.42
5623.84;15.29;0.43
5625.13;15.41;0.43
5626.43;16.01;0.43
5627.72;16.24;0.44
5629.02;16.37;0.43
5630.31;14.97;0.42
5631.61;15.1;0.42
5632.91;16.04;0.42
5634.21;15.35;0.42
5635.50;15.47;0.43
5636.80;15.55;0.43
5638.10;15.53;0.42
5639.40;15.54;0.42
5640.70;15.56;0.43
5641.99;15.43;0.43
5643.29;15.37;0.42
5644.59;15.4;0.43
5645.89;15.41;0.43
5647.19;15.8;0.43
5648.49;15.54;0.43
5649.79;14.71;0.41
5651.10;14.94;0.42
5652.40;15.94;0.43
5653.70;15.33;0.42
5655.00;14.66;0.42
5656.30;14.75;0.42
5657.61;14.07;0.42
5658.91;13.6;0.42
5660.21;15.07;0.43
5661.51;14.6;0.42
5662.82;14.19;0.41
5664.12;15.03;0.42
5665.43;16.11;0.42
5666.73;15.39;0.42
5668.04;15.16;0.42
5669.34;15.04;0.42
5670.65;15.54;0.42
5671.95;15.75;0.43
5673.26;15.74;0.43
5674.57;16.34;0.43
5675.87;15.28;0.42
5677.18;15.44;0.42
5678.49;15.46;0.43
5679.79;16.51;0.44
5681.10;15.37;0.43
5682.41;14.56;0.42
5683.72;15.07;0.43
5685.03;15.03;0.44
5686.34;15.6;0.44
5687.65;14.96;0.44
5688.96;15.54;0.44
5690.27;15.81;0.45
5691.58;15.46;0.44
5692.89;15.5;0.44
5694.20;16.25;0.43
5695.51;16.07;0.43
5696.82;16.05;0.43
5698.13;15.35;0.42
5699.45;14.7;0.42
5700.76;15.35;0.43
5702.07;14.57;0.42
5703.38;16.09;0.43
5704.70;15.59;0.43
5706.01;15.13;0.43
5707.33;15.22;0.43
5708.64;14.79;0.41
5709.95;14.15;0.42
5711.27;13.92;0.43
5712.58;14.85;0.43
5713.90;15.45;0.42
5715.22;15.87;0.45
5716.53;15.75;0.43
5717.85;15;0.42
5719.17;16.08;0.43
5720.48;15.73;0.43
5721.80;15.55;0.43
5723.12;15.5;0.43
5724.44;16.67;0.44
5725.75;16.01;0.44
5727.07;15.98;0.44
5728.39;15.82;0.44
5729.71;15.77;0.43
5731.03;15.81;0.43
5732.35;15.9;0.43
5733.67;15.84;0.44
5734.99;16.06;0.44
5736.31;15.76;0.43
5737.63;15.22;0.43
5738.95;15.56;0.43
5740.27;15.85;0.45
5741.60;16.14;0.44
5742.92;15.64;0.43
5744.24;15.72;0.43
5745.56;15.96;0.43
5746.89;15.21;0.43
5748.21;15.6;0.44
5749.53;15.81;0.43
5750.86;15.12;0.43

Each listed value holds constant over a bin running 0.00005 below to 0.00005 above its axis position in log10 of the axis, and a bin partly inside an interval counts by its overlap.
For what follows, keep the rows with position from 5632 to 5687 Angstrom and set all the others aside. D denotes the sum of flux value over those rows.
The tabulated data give 642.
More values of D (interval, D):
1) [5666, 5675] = 109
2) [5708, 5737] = 342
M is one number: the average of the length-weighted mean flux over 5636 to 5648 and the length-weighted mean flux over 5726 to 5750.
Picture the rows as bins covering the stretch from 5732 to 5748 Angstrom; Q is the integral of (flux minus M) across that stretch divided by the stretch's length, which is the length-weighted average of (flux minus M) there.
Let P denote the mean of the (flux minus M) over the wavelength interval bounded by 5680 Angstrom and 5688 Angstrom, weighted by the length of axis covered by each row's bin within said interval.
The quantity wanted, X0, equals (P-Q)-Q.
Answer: -0.6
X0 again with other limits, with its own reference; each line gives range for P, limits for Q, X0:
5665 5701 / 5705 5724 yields 0.7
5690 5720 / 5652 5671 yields 1.1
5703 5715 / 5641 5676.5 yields 0.3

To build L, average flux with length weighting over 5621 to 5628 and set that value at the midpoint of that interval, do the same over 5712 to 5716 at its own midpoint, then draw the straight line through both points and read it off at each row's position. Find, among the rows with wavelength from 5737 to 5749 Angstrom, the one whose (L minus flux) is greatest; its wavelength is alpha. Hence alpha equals 5737.63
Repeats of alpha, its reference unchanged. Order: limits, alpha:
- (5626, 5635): 5630.31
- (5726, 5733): 5729.71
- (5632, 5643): 5634.21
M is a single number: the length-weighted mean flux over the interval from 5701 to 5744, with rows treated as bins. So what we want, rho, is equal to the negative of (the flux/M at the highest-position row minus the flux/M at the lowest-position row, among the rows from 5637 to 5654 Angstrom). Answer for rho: 0.01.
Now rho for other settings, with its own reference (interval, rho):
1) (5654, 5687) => -0.06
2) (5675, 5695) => -0.06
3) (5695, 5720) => 0.00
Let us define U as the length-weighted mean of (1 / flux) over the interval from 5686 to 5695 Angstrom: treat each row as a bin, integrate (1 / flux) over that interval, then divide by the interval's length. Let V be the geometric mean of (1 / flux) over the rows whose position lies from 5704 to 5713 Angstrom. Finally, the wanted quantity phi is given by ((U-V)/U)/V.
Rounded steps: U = 0.0642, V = 0.0676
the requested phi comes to -0.79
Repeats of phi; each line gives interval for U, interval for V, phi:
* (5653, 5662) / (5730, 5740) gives 1.18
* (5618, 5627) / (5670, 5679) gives 0.01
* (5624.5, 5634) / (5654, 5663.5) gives -1.30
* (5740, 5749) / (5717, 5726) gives 0.06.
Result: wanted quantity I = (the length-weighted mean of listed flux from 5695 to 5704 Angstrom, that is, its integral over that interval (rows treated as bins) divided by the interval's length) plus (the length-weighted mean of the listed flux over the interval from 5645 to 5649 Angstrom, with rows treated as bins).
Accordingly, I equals 31.0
